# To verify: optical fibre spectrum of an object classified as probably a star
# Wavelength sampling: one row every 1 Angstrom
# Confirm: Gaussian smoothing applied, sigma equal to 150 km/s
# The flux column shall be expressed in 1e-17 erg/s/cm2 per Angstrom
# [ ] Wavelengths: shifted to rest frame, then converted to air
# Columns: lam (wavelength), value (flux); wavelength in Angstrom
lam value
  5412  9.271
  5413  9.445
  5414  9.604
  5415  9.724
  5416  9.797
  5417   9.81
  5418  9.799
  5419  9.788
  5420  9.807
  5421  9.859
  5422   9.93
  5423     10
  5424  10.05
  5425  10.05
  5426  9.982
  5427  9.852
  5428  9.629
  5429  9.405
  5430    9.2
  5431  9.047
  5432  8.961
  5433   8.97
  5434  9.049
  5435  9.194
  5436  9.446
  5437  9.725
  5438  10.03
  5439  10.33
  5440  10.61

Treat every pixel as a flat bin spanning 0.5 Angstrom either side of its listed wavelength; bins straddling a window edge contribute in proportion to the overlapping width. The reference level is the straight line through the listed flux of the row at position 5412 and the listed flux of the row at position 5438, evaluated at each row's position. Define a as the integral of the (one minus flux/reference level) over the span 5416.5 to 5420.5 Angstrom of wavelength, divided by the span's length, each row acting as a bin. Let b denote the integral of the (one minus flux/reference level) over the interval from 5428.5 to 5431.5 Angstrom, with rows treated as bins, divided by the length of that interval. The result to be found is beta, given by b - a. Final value 0.10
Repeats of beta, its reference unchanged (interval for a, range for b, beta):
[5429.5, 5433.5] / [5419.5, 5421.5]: -0.11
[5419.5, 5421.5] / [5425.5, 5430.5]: 0.05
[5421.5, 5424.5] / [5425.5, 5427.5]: 0.02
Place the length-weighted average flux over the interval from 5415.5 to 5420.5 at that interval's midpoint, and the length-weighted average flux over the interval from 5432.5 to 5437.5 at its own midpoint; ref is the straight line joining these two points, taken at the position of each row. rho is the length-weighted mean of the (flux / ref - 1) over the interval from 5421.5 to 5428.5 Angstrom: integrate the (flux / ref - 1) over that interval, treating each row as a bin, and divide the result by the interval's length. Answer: 0.036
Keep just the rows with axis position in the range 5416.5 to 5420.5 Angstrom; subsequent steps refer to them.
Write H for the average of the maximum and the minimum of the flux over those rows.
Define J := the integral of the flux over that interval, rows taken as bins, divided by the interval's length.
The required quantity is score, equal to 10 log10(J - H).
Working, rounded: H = 9.8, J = 9.8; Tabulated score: -27.0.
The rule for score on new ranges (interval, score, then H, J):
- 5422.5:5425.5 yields -20.8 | 10.0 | 10.0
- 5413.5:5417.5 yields -15.7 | 9.7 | 9.7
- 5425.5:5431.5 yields -23.3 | 9.5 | 9.5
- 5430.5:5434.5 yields -27.6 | 9.0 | 9.0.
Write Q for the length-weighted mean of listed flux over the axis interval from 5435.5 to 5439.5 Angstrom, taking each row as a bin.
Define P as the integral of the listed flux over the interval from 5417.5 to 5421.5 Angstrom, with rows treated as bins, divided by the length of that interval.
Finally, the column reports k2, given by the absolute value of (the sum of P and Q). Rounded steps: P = 9.8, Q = 9.88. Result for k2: 19.7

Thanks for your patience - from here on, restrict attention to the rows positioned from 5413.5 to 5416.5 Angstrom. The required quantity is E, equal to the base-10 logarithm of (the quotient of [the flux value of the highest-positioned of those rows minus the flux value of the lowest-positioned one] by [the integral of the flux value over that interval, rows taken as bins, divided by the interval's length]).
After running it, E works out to -1.7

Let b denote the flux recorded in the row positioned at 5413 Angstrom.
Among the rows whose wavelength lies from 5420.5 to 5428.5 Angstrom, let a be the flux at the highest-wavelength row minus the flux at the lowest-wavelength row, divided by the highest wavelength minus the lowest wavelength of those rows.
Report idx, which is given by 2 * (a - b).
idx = -19.0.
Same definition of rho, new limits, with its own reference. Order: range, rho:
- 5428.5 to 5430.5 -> -0.015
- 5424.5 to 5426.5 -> 0.047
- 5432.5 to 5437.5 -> 0.000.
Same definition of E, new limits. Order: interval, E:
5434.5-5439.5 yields -0.9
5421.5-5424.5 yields -1.9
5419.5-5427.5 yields -2.3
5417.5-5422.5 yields -1.9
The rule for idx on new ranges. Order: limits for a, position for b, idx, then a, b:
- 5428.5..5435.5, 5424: -20.2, -0.04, 10.05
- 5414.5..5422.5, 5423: -19.9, 0.03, 10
